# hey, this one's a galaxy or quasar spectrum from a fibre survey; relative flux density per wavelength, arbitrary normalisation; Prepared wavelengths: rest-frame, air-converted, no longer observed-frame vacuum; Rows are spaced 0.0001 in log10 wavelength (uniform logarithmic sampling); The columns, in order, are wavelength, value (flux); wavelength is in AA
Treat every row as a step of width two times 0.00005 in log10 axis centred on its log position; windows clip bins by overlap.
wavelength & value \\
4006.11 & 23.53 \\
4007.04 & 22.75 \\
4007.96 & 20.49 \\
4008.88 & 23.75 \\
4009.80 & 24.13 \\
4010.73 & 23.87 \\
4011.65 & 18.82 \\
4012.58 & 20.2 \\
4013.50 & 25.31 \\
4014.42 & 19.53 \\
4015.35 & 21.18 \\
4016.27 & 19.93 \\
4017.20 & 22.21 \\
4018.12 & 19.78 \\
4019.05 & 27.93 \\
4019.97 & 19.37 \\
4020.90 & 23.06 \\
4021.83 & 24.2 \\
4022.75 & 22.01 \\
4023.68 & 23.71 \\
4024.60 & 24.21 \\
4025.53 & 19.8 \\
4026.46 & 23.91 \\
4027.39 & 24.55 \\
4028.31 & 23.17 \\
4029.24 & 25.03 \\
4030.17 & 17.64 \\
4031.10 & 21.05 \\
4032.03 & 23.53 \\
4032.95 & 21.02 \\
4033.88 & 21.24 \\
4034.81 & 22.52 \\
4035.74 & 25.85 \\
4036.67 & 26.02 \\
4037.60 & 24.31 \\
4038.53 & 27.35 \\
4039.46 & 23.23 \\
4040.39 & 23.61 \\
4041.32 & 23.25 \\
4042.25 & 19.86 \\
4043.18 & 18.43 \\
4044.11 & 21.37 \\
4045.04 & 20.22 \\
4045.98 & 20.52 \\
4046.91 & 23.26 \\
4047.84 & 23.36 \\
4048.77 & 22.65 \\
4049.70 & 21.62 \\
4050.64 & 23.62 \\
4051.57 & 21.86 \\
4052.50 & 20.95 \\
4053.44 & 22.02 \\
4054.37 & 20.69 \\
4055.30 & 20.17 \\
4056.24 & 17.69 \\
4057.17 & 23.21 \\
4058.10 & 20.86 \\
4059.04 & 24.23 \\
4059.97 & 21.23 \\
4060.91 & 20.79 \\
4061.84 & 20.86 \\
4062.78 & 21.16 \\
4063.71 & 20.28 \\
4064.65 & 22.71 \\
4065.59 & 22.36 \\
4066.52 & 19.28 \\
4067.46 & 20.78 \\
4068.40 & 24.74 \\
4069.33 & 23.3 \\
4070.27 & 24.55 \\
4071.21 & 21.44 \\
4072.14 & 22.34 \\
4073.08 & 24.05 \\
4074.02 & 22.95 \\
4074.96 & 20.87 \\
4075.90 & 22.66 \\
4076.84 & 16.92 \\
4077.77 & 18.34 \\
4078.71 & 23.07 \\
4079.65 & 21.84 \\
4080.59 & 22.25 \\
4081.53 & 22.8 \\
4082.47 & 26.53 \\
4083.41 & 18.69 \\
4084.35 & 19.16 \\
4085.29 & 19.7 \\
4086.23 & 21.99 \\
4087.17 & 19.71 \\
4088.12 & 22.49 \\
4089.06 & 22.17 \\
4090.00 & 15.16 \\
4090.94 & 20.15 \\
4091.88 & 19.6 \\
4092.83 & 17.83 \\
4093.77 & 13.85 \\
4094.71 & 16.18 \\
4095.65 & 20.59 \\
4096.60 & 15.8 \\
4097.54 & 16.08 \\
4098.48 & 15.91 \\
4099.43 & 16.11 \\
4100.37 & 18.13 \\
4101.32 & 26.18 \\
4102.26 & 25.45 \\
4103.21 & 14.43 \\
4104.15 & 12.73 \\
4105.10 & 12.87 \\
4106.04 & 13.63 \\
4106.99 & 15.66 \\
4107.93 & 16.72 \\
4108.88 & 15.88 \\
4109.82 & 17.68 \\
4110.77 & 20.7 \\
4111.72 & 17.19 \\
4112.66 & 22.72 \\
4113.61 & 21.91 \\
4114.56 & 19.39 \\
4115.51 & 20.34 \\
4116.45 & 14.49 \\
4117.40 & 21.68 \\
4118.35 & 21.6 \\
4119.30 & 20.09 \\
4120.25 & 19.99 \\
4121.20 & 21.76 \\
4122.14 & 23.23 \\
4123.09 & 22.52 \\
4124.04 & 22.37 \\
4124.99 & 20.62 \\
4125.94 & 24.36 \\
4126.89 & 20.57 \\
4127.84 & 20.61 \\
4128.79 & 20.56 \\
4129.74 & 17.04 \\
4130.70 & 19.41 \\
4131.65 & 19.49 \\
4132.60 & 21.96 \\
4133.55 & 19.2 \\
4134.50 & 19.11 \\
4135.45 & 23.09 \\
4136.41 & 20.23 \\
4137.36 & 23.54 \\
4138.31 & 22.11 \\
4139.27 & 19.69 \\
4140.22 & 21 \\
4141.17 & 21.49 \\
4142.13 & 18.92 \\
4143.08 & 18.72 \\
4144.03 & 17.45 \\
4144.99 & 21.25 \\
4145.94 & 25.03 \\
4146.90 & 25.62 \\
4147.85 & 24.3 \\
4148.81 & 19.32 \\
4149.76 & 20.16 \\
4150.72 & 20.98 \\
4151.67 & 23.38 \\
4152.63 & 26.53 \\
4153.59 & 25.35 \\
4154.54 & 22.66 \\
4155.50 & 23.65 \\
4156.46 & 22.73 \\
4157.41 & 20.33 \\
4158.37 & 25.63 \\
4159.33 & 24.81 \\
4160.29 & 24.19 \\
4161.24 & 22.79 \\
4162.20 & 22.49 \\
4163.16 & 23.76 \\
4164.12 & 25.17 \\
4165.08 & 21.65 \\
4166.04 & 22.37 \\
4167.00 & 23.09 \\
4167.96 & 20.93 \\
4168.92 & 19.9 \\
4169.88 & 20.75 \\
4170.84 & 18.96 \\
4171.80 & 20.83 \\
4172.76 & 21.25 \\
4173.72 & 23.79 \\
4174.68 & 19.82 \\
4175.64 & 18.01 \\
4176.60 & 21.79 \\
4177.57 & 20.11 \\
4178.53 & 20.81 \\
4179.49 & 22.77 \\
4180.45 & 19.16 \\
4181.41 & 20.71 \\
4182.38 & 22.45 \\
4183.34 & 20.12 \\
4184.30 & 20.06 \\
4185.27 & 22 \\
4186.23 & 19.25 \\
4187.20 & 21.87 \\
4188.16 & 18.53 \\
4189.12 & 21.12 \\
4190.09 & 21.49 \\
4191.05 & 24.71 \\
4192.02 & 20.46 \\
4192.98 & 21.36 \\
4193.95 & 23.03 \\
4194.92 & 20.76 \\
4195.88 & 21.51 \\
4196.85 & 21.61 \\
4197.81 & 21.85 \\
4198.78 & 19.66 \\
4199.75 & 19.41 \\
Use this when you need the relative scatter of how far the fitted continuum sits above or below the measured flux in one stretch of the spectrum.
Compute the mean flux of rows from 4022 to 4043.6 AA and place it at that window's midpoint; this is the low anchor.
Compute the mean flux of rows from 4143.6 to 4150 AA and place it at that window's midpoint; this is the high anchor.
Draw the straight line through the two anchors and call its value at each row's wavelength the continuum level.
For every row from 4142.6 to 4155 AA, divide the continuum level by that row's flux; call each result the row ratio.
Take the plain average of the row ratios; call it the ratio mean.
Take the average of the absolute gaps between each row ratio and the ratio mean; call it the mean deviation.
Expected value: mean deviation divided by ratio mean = 0.12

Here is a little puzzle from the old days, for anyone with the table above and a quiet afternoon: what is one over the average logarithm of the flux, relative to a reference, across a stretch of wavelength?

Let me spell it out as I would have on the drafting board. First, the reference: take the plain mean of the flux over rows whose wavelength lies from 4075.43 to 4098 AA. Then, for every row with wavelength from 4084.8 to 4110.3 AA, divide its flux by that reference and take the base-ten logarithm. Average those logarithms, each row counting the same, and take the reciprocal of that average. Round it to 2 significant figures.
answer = -20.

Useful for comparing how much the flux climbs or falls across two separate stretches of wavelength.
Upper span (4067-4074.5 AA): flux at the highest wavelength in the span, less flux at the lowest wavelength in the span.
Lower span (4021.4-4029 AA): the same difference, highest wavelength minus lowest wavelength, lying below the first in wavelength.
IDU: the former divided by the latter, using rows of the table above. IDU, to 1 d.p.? -2.1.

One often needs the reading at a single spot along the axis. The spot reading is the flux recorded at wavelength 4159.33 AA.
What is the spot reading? 24.81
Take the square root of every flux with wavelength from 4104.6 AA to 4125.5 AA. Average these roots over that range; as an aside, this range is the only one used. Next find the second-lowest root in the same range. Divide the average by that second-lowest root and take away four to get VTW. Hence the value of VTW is -2.82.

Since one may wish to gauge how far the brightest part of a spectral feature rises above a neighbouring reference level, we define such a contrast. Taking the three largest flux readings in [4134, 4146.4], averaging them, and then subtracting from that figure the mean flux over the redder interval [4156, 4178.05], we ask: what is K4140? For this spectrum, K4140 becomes 1.9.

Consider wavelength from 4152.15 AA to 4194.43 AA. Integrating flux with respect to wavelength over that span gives 925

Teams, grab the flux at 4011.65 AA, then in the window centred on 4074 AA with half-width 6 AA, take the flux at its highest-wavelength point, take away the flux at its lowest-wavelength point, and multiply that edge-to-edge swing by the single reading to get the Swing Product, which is -55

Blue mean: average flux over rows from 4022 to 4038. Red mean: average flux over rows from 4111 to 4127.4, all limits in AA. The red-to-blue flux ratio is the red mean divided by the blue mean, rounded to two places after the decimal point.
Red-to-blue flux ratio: 0.91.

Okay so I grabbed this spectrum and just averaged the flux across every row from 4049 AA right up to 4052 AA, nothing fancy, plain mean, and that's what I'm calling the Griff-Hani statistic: 22.4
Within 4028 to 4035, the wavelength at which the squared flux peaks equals 4029.24 AA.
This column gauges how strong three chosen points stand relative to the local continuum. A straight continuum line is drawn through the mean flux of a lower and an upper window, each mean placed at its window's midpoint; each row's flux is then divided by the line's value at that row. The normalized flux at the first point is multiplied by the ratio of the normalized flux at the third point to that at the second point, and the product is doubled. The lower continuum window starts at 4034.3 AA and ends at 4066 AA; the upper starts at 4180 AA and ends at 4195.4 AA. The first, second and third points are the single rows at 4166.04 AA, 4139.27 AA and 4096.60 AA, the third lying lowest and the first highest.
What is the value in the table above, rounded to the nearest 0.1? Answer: 1.7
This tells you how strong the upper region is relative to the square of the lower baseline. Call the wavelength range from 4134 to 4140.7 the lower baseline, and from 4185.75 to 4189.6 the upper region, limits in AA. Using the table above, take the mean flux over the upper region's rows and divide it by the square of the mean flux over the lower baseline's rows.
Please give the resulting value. 0.045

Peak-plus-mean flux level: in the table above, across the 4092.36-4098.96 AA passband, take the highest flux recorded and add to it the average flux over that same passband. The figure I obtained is 37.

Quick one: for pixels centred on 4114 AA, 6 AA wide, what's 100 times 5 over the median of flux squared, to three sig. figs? 1.27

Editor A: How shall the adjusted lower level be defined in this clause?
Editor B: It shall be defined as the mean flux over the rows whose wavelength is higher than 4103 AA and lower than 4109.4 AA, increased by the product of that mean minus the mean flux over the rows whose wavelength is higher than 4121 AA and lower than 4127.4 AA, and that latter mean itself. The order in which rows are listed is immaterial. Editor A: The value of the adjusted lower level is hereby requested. -155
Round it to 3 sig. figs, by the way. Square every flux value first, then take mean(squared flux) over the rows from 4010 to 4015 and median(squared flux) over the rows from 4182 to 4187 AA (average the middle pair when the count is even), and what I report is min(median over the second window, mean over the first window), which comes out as 405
